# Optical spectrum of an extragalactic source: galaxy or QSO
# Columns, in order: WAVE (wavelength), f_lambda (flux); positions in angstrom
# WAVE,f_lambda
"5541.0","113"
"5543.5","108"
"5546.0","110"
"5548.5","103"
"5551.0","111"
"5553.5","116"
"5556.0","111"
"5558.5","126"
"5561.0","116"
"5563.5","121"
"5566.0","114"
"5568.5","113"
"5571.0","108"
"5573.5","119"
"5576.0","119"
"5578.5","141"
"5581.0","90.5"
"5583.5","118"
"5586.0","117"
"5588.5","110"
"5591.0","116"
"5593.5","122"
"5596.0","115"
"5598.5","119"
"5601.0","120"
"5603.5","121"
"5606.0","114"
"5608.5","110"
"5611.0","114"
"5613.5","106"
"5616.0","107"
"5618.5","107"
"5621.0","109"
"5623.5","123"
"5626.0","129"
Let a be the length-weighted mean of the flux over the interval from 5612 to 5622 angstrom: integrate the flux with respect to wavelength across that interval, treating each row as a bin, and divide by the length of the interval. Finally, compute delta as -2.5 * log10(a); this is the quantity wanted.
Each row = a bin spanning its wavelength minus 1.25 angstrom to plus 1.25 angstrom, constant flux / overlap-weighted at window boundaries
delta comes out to -5.08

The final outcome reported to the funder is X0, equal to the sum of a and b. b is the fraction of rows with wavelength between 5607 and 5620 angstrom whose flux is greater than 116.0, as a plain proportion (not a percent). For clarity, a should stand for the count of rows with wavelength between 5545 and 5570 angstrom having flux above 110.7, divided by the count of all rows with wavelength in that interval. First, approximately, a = 0.80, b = 0.000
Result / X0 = 0.8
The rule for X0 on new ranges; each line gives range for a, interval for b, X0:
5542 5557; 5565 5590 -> 1.0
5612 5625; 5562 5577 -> 0.7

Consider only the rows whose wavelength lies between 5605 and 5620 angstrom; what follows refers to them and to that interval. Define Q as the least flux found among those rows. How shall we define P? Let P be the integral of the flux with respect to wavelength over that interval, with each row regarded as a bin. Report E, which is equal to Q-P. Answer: -1538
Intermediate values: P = 1644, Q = 106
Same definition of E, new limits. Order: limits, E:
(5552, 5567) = -1648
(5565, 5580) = -1671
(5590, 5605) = -1667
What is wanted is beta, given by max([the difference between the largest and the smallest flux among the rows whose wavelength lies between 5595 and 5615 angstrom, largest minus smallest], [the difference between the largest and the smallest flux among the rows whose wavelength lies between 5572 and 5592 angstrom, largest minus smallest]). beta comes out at 50.5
